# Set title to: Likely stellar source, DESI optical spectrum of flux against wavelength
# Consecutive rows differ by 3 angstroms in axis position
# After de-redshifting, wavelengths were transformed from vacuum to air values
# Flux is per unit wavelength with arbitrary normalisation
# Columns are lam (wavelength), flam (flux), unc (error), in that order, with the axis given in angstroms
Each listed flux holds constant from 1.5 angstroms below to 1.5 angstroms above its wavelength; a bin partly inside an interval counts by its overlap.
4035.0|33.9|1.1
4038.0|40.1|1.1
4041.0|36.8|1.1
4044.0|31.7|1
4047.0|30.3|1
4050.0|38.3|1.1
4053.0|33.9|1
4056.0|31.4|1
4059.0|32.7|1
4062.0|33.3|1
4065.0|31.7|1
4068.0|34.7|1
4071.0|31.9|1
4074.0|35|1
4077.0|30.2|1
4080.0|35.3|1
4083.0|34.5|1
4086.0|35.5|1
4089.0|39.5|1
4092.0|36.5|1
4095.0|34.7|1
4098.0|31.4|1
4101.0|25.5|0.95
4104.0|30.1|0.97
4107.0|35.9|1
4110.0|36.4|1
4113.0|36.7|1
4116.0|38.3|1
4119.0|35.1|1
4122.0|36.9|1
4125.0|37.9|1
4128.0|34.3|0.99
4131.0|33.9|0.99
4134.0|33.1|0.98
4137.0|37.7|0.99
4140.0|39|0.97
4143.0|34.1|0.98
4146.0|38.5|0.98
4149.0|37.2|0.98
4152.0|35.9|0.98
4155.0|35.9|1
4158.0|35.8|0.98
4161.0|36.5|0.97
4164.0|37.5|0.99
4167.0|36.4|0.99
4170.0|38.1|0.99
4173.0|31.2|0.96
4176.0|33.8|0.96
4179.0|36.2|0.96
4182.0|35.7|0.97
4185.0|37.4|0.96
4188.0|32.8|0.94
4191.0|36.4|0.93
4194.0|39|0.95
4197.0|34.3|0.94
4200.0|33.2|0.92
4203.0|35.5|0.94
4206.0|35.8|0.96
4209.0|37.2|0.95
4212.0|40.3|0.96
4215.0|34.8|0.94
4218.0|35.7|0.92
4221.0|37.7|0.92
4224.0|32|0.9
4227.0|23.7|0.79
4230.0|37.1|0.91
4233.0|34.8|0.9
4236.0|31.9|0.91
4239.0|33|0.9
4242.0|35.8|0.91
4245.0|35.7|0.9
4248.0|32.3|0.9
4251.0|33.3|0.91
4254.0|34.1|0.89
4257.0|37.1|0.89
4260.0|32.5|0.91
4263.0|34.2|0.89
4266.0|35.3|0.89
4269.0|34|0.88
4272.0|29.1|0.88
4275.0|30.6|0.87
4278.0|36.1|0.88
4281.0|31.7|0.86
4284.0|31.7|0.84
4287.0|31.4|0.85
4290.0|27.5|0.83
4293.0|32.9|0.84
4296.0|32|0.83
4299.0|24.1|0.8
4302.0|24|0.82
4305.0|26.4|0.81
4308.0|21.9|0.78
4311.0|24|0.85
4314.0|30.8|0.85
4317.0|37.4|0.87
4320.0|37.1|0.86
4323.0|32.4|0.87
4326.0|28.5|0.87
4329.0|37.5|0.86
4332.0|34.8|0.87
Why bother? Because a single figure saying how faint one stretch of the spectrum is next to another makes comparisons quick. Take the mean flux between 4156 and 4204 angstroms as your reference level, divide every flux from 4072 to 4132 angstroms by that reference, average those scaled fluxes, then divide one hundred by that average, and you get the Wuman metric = 103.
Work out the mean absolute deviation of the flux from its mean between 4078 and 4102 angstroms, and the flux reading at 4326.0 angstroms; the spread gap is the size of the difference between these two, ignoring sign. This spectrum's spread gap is 25.7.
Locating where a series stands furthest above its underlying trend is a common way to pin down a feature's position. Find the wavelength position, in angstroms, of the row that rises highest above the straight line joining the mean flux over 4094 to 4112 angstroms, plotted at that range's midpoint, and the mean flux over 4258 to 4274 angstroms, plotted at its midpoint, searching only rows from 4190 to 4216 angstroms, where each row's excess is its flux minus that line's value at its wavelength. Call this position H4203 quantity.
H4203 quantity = 4212.0 angstroms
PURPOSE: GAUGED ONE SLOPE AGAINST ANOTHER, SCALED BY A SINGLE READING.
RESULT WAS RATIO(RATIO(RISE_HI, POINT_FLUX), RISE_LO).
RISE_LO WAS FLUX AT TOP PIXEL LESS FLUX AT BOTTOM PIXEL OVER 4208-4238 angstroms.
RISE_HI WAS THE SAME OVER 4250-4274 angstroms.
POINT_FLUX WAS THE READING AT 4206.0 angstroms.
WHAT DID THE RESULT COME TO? 0.02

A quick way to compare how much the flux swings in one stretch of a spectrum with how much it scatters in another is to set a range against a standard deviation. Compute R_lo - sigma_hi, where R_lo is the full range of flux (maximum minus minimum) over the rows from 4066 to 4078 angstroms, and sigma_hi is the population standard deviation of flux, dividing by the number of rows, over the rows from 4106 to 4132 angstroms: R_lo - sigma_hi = 3.4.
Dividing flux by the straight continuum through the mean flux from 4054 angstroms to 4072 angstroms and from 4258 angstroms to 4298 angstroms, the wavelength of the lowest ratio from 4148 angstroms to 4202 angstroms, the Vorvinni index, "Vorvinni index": 4173.0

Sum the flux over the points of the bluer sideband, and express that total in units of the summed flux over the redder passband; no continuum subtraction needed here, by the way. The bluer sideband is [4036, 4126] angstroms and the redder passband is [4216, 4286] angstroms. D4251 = 1.3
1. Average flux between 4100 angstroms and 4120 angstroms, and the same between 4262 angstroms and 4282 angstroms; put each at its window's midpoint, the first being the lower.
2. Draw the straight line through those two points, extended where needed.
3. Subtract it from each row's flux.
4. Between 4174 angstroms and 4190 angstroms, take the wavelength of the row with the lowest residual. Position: 4188.0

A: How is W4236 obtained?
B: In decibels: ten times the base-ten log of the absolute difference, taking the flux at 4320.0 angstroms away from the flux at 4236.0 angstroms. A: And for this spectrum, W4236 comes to 7.2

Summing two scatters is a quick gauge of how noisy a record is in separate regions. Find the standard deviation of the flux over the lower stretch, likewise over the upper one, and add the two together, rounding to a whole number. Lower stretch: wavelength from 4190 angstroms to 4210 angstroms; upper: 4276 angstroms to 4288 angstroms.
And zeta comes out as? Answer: 4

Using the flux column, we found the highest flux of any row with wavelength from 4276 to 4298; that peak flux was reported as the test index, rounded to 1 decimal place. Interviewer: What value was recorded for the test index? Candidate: 36.1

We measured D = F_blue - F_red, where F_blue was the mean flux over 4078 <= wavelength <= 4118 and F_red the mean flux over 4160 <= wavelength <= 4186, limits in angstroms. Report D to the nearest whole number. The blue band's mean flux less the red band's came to -1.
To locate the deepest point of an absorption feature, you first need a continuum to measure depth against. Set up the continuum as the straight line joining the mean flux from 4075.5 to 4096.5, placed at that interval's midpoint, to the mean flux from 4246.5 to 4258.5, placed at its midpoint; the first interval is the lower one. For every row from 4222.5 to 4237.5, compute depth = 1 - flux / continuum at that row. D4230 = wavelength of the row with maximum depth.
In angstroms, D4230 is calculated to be 4227.0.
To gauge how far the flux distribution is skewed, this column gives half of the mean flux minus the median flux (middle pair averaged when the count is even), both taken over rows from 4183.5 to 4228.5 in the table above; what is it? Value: -0.32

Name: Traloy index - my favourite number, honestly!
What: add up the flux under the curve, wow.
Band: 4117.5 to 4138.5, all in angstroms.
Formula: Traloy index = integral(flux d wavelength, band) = 747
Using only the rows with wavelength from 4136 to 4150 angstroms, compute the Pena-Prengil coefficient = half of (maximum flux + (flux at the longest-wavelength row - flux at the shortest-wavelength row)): 19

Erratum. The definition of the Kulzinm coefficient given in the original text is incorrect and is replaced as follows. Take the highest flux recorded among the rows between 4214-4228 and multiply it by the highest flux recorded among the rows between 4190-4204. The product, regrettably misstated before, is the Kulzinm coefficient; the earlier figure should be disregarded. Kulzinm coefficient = 1470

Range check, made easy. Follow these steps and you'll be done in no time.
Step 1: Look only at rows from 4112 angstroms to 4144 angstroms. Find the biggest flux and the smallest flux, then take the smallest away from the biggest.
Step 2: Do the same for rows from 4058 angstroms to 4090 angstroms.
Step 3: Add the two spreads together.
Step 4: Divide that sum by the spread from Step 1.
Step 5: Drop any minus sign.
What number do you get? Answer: 2.6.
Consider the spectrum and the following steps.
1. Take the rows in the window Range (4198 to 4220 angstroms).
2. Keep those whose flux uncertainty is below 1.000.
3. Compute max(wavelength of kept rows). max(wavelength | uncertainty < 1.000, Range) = 4218.0 angstroms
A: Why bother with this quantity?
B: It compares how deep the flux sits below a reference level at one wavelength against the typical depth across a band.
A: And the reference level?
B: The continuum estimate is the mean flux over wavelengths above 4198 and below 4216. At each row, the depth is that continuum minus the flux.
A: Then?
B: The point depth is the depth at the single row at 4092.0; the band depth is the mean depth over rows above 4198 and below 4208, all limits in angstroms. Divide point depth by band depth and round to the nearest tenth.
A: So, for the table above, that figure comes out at -0.3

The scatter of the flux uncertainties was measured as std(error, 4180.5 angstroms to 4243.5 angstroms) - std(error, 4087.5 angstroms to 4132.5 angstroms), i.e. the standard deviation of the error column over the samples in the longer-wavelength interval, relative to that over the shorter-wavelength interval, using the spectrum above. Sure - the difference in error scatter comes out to 0.023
